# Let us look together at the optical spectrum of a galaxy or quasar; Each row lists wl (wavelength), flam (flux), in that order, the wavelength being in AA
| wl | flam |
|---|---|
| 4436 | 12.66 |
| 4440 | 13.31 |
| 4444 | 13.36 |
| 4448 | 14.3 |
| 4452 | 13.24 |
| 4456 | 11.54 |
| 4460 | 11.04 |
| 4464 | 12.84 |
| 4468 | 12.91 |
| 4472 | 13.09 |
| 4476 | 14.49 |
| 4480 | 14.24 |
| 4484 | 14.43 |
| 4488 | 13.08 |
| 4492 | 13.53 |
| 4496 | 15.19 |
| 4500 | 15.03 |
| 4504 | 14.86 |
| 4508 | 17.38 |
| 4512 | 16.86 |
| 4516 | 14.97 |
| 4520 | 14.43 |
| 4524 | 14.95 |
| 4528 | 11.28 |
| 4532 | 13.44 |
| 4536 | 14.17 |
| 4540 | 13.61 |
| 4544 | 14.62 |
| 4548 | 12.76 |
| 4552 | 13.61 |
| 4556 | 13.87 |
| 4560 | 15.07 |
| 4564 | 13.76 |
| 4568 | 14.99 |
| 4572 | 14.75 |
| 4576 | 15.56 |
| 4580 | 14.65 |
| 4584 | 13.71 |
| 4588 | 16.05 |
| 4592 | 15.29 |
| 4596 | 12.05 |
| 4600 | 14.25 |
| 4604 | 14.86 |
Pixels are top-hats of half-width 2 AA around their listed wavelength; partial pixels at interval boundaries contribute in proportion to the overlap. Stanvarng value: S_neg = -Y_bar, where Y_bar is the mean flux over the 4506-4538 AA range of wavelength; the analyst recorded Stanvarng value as -14.7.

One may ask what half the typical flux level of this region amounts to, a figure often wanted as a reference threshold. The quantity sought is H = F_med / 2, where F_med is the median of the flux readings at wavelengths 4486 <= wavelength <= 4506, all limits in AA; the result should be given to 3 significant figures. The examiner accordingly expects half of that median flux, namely 7.43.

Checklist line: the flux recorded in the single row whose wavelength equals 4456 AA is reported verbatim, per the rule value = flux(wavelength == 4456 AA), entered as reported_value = 11.54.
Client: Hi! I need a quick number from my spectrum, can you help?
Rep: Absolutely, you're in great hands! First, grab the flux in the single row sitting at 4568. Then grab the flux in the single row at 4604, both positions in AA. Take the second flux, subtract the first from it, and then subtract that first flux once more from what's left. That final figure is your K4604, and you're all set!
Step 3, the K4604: -15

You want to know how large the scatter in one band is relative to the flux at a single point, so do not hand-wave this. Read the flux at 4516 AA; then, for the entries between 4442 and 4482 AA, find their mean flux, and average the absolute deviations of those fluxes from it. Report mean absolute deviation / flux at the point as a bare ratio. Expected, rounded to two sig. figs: 0.055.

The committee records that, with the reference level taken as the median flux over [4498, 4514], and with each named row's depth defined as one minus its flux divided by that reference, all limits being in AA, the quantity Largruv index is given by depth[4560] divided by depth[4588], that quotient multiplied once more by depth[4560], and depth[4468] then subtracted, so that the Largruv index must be -0.6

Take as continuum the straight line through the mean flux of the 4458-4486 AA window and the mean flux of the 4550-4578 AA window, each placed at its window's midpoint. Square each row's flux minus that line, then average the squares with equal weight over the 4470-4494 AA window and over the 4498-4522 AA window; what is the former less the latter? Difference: -3.9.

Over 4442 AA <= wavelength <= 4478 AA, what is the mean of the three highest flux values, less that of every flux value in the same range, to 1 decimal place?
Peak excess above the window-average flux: 1.1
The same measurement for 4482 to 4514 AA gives 1.4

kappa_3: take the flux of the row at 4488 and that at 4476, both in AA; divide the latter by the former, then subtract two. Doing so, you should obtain -0.89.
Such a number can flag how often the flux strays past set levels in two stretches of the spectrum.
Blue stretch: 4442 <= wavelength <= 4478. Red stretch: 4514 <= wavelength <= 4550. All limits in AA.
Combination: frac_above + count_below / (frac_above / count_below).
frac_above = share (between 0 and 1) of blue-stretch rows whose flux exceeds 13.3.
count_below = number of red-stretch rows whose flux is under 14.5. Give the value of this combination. 108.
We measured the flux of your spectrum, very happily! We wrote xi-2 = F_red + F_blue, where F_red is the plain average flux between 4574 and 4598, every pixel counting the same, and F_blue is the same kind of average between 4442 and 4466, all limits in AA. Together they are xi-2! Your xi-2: 27.3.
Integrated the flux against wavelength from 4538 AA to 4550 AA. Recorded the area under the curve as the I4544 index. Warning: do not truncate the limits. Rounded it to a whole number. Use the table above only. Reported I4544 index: 164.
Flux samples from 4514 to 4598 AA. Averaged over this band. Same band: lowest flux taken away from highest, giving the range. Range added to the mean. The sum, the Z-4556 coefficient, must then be 18.9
